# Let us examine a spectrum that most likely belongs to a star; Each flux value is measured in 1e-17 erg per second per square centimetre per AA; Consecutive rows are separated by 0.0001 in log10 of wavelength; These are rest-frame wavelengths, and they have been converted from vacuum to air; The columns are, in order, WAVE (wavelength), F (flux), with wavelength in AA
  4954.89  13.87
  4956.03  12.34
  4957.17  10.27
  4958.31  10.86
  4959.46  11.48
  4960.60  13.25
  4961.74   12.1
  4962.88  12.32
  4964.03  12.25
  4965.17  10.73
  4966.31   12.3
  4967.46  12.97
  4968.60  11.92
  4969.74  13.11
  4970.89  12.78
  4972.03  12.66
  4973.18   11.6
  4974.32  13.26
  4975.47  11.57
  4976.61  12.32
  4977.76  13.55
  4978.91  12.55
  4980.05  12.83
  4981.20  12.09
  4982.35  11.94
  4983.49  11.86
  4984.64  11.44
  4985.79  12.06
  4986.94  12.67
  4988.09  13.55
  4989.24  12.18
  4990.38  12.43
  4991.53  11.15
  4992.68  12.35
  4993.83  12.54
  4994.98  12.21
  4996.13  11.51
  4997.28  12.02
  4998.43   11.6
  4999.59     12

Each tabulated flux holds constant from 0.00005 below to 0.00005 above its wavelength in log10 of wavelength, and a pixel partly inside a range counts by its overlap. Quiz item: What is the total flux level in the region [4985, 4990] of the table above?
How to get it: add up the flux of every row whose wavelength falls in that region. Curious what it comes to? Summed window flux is 50.5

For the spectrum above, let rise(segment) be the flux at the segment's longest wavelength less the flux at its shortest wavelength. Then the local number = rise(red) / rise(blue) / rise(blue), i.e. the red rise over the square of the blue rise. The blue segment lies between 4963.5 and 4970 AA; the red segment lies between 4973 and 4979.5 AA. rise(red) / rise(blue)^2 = 1.3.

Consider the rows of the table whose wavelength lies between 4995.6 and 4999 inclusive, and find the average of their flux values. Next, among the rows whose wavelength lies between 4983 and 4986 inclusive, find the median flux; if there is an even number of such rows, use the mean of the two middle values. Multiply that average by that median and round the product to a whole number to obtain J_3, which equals 139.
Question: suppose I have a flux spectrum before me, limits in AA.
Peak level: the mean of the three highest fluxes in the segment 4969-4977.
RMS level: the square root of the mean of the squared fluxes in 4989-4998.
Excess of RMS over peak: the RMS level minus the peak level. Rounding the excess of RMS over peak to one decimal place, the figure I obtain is -1.0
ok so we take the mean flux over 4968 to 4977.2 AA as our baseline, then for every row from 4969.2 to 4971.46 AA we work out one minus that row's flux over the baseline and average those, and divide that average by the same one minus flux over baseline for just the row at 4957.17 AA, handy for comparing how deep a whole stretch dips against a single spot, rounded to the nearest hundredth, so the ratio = -0.25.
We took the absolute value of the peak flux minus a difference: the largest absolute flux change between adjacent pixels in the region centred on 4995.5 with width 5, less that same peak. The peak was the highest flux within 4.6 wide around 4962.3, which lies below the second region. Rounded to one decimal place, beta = 25.8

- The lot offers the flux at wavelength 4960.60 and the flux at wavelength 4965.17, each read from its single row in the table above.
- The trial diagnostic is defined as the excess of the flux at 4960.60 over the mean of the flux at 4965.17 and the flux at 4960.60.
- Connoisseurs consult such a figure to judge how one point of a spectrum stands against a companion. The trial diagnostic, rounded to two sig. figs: 1.3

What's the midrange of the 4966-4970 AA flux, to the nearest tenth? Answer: 12.5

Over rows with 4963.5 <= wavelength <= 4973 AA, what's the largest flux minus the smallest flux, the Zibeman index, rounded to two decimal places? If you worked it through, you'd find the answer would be 2.38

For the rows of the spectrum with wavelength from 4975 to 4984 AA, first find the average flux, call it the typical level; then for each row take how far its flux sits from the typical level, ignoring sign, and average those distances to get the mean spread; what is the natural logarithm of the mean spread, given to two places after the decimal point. -0.74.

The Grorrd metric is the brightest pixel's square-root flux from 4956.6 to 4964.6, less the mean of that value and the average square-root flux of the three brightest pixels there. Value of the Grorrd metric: 0.045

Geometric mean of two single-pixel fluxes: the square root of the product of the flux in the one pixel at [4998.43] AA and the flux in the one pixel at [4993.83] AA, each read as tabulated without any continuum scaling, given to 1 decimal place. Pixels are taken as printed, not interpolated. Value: 12.1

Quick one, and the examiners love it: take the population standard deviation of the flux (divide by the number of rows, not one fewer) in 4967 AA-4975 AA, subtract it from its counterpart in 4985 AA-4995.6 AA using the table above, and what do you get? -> 0.0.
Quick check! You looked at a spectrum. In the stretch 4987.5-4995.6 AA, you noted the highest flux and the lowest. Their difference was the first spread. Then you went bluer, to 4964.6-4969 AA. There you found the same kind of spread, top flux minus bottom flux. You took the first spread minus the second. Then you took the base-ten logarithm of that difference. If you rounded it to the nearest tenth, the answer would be -0.8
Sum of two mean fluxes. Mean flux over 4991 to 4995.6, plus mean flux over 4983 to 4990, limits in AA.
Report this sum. 24.4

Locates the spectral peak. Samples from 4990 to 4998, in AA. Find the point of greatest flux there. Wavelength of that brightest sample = 4993.83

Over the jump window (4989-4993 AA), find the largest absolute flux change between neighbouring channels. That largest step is 1.3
